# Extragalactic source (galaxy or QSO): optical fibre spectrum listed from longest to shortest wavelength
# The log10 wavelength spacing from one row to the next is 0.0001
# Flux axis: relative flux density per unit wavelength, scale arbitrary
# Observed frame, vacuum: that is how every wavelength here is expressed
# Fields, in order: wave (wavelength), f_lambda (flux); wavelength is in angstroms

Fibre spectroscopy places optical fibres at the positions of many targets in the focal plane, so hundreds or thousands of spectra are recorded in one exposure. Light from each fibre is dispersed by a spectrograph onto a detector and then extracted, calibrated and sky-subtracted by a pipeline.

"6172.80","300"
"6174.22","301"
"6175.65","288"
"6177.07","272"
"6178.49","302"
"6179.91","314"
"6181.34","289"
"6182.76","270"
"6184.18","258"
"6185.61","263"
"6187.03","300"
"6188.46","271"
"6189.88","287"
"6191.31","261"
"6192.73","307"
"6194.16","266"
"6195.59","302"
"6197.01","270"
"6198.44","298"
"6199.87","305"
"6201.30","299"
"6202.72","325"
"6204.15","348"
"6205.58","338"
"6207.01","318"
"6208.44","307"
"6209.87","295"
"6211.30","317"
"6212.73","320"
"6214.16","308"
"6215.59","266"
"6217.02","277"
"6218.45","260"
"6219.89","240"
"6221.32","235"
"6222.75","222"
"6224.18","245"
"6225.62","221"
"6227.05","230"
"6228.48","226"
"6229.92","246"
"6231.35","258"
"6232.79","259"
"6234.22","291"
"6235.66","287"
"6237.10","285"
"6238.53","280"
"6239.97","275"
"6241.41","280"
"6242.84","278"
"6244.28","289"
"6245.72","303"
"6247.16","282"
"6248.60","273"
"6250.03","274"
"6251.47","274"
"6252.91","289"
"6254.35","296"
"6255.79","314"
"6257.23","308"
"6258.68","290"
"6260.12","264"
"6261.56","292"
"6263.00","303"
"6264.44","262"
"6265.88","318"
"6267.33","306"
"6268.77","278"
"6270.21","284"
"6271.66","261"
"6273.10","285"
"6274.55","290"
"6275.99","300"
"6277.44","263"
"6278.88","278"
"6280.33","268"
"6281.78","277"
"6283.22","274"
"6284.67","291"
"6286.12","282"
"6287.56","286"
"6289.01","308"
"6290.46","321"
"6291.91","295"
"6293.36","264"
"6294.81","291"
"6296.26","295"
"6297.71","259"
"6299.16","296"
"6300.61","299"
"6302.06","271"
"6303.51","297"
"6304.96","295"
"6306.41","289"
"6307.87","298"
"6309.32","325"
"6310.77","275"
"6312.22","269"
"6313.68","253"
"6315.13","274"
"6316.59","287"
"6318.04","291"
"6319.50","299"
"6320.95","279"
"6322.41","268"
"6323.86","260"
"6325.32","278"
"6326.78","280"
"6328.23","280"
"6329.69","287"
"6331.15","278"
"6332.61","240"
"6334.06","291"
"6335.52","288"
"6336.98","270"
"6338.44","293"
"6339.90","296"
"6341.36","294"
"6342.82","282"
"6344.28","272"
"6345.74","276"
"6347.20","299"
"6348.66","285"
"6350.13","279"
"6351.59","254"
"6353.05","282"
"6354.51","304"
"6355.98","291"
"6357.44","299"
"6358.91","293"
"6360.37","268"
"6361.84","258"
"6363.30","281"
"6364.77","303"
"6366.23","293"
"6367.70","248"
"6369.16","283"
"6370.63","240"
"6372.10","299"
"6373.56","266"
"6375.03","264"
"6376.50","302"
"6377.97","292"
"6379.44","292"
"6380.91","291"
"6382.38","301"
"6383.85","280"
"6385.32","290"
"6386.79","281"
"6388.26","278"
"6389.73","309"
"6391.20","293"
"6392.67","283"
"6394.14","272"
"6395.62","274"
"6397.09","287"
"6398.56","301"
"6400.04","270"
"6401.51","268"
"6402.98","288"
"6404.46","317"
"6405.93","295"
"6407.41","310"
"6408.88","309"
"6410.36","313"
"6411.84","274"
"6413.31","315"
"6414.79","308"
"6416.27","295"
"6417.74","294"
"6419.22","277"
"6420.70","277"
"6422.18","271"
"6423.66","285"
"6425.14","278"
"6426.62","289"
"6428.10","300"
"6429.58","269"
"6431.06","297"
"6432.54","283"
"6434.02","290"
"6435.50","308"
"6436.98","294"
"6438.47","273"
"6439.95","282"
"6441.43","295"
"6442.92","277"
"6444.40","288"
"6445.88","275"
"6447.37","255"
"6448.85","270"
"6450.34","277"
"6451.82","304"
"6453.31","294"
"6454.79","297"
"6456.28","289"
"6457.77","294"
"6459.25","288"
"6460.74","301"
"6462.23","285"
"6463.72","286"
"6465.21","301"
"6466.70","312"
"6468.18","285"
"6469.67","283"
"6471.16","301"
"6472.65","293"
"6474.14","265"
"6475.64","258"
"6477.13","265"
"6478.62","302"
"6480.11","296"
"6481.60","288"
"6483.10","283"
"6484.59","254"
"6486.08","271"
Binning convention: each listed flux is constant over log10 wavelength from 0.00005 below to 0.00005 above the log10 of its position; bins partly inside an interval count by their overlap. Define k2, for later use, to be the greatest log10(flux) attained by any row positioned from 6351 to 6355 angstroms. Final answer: 2.483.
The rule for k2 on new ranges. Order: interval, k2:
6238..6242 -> 2.447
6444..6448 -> 2.459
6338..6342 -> 2.471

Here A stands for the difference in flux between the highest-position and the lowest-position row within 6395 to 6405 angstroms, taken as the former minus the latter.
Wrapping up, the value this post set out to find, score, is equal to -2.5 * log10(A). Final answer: -4.1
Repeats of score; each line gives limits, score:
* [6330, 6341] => -3.1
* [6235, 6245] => -0.8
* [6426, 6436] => -3.2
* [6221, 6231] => -2.6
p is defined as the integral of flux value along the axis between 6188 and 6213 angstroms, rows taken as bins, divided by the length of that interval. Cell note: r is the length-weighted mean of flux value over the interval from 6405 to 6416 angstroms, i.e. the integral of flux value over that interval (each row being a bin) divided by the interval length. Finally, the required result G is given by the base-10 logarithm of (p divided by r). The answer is -0.002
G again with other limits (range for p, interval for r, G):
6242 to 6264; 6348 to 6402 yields 0.009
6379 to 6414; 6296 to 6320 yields 0.008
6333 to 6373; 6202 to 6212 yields -0.057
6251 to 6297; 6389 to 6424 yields -0.005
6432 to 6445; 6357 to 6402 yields 0.008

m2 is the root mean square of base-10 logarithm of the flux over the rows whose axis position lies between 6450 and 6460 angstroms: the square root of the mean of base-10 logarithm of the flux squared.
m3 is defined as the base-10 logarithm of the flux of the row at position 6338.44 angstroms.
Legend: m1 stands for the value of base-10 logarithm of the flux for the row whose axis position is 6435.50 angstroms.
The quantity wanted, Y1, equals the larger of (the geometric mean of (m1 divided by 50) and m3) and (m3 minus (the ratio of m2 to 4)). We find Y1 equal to 1.85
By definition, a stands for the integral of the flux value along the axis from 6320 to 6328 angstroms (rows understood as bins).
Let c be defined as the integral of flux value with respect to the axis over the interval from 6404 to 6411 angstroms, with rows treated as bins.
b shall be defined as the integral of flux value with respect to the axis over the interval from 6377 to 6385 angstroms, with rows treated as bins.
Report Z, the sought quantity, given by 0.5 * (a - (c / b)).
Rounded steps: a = 2195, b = 2330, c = 2159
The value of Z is 1097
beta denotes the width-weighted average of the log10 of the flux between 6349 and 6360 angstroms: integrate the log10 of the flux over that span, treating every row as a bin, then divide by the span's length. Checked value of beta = 2.45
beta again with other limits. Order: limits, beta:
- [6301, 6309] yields 2.47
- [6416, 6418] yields 2.48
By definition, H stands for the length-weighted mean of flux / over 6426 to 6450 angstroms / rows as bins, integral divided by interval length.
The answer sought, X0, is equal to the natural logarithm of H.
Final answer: 5.65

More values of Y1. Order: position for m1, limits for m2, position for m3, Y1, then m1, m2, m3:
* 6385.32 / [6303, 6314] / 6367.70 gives 1.78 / 2.462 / 2.46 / 2.39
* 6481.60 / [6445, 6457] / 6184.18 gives 1.80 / 2.459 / 2.45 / 2.41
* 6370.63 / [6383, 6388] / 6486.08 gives 1.82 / 2.380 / 2.45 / 2.43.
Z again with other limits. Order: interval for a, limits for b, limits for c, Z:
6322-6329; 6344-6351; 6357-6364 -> 957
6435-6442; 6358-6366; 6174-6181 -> 1013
